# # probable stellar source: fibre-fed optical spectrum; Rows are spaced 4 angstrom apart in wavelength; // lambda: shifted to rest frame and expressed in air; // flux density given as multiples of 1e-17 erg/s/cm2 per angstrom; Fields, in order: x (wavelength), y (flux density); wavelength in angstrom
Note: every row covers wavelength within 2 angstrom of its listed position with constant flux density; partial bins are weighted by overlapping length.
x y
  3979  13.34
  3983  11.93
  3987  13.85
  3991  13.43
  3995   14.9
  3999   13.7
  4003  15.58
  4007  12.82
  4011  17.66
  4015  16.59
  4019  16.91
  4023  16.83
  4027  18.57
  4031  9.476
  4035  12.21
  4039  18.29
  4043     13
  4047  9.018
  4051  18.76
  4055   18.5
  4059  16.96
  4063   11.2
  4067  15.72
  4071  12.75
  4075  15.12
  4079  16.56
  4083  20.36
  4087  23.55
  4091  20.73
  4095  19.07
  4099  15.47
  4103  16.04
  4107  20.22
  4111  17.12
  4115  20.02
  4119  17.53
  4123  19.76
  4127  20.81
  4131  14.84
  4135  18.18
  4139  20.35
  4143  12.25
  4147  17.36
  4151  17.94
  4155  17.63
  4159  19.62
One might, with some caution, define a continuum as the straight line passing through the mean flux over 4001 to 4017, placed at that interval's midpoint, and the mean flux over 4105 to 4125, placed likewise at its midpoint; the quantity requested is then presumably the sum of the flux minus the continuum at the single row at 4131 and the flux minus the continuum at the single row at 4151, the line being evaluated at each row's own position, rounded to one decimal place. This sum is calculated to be -6.7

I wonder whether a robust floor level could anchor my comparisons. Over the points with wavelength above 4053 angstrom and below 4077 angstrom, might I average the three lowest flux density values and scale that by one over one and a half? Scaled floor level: 8.7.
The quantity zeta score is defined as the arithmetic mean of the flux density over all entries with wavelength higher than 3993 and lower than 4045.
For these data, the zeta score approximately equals 15.1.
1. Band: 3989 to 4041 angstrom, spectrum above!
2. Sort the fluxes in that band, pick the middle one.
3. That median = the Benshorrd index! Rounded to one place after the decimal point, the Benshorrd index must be 15.6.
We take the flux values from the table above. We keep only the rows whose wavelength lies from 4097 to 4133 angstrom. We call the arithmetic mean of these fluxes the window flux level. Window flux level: 18.0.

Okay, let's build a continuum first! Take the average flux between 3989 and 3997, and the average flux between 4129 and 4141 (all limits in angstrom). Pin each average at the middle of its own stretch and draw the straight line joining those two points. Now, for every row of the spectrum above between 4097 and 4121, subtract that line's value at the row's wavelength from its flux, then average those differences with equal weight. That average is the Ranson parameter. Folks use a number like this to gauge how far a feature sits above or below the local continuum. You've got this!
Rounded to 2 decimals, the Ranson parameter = 0.61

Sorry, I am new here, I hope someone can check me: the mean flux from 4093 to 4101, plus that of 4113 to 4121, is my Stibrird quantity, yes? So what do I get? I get 36.0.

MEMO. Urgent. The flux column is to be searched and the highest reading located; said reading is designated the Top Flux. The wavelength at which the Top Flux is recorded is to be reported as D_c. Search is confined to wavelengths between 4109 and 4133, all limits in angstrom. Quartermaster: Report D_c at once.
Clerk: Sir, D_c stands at 4127 angstrom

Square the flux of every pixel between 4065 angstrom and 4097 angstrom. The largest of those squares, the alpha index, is 555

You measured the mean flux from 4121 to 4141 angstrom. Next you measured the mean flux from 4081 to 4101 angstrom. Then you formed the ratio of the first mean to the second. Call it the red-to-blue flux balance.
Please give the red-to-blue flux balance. 0.95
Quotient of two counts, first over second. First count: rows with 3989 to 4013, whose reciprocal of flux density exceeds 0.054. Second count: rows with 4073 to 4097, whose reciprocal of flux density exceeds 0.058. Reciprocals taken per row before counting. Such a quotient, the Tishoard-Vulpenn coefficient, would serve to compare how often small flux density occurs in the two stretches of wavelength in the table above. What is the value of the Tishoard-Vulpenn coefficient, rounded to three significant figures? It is 3.00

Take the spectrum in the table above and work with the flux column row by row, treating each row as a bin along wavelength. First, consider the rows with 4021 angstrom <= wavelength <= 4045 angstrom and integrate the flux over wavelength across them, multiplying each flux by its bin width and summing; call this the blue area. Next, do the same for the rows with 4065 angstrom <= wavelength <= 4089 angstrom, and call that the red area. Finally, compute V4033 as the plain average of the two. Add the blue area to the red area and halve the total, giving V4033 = 385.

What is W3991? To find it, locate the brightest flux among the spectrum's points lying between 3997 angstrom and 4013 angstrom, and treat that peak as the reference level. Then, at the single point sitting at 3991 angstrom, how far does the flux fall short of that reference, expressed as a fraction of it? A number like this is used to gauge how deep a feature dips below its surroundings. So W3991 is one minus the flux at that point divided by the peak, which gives 0.24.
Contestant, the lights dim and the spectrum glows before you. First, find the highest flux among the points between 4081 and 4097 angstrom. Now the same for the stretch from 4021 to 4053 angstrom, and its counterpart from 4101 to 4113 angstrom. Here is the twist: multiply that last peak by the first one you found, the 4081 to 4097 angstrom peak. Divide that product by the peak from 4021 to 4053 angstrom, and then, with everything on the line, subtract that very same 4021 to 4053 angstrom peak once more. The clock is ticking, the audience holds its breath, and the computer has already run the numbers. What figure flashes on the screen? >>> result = 6.6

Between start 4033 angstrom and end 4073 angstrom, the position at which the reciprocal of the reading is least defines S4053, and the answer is 4051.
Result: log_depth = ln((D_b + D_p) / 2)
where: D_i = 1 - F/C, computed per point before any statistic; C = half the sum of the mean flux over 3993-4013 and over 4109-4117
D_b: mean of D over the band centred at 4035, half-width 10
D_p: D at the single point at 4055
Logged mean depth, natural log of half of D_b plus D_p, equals -3.9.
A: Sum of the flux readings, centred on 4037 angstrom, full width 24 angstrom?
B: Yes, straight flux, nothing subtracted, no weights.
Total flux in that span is 81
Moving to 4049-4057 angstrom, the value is 37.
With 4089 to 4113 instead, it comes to 109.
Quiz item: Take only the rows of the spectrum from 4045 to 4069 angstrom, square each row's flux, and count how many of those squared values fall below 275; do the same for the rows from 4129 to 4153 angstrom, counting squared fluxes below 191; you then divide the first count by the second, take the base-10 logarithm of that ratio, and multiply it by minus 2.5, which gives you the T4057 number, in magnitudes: -1.2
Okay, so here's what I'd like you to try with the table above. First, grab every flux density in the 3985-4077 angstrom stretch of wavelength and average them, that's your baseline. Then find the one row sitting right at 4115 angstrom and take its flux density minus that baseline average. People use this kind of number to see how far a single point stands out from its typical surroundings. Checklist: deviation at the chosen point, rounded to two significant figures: 5.2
